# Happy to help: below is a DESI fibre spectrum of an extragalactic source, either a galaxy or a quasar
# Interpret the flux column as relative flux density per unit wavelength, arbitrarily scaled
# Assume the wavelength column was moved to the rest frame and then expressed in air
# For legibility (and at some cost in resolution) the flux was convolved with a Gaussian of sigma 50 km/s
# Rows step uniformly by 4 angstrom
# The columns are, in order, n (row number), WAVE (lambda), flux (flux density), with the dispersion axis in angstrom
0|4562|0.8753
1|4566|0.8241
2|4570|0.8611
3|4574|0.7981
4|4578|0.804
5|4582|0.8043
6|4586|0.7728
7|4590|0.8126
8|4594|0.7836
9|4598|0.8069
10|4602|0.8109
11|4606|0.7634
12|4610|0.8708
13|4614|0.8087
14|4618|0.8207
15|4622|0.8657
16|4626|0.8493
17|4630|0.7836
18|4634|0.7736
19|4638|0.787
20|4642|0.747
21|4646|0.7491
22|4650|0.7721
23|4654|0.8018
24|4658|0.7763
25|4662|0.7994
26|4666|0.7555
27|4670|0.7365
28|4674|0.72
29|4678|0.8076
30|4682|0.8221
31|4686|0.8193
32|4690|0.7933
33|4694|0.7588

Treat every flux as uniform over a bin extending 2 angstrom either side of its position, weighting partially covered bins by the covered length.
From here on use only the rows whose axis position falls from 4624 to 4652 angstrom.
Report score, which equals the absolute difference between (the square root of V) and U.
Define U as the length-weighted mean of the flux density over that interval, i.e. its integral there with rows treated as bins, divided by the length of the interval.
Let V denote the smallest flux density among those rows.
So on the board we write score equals 0.084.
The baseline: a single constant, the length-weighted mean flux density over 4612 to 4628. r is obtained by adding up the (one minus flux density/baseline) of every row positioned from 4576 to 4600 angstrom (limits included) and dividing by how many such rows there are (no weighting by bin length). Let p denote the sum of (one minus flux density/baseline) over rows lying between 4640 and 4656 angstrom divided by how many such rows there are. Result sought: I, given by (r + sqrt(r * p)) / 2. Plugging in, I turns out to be 0.054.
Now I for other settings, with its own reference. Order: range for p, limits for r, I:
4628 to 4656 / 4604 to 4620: 0.033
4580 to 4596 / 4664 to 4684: 0.073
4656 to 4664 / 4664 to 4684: 0.075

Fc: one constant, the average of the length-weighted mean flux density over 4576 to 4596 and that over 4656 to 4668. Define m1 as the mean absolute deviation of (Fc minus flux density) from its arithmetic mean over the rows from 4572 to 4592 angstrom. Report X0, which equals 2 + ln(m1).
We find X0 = -2.57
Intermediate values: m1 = 0.010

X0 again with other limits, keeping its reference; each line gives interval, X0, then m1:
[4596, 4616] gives -1.75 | 0.023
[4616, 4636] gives -1.44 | 0.032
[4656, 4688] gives -1.43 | 0.033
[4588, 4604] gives -2.61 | 0.010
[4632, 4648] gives -2.13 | 0.016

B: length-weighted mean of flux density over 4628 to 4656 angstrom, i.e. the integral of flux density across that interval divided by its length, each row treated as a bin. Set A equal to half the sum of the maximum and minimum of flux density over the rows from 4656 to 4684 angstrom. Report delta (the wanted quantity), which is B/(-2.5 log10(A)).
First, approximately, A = 0.771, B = 0.773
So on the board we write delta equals 2.74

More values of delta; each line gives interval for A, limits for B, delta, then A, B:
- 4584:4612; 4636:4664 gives 3.54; 0.817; 0.776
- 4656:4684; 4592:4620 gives 2.87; 0.771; 0.809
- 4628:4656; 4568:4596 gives 2.90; 0.774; 0.805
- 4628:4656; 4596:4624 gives 2.96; 0.774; 0.821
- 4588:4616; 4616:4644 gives 3.67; 0.817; 0.804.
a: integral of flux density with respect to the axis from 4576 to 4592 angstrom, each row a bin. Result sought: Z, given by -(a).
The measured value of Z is -12.8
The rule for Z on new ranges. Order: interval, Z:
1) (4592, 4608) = -12.7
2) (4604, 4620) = -13.1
